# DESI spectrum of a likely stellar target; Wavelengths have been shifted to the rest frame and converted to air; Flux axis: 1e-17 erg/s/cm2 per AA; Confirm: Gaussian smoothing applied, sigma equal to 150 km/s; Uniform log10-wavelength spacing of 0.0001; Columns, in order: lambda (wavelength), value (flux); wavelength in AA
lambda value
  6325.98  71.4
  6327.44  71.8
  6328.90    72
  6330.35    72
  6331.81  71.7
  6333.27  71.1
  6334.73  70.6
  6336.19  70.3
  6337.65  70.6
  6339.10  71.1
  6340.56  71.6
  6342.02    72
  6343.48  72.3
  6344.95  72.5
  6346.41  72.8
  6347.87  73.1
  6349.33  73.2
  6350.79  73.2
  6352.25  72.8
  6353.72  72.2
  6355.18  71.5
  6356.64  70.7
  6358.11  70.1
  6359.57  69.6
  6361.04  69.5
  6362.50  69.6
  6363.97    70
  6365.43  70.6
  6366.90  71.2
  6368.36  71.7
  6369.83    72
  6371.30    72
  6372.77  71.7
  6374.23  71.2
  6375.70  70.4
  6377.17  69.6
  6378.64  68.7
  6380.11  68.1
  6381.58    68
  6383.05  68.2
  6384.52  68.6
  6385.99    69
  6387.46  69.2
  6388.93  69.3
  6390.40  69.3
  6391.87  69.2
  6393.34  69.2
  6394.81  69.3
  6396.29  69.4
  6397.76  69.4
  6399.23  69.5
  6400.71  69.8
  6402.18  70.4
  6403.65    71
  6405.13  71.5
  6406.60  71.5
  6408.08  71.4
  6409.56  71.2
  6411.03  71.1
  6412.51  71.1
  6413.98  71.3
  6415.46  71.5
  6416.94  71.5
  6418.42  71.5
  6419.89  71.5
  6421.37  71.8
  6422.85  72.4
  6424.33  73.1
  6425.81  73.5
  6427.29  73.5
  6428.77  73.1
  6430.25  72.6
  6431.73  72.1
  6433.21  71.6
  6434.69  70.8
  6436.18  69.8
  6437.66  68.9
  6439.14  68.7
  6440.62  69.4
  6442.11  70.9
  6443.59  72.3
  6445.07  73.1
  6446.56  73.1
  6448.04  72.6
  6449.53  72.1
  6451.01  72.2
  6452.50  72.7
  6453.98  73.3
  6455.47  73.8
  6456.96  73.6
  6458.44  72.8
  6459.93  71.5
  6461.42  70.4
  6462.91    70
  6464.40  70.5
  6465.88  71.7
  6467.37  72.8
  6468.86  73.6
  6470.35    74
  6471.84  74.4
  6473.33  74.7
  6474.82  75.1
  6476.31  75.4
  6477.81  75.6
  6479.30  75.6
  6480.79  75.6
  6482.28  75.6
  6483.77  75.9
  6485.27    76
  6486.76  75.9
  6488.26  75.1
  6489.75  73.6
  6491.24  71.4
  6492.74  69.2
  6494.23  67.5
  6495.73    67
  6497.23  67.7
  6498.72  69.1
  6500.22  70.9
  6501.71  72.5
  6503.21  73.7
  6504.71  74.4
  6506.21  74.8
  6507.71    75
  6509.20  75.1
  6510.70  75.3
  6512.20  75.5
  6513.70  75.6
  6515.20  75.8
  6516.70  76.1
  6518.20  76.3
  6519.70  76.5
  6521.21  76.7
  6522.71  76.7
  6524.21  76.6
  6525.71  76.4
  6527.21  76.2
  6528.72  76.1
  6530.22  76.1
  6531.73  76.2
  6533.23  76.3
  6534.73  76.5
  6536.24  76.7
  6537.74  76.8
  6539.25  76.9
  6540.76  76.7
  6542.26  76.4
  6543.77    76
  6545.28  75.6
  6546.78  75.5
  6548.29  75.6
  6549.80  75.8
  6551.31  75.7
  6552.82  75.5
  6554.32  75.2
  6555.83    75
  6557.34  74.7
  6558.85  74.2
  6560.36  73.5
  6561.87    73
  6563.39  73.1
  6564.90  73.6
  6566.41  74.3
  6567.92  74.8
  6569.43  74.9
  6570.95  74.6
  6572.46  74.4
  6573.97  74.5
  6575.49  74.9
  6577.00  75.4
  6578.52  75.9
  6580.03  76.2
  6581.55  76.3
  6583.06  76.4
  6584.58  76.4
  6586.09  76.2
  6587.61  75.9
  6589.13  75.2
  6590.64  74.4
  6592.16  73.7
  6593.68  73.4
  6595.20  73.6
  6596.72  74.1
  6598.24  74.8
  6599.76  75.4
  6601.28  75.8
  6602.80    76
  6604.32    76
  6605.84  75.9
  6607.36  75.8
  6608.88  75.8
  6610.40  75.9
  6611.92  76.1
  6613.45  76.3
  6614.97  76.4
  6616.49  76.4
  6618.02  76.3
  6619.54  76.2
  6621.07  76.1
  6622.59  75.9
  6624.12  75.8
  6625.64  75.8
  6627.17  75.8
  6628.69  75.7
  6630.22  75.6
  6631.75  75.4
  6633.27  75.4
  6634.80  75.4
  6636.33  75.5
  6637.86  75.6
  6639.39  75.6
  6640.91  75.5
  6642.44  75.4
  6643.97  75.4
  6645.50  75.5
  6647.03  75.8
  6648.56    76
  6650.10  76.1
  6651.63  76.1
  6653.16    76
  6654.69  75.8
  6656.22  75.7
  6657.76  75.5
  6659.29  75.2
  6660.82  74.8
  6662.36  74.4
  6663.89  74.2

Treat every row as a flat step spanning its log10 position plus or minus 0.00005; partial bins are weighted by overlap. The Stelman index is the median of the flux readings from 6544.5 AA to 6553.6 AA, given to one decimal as 75.6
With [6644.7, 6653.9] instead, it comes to 76.0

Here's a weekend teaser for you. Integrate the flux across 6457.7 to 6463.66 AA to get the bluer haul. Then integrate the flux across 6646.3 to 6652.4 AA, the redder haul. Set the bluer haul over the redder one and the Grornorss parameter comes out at 0.91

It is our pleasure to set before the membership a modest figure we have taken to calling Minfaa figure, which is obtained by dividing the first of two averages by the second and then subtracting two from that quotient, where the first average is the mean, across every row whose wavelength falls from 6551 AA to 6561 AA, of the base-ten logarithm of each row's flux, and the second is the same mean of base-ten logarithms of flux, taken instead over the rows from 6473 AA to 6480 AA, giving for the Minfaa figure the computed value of -1.00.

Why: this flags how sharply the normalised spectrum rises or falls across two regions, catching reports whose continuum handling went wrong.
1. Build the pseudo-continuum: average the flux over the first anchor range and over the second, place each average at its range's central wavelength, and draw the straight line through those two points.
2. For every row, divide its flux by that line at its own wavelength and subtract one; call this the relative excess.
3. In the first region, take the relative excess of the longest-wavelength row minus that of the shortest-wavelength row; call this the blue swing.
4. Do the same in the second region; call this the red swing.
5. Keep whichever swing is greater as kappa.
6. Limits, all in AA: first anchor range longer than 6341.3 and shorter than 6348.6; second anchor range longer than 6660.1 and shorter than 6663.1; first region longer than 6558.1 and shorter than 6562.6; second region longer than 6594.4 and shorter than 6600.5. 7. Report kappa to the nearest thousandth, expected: 0.024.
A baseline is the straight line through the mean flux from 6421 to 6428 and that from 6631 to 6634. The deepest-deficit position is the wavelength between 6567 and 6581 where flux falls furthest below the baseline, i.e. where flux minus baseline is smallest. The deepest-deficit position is 6572.46 AA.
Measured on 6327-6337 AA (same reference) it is 6336.19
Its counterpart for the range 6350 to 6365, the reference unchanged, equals 6361.04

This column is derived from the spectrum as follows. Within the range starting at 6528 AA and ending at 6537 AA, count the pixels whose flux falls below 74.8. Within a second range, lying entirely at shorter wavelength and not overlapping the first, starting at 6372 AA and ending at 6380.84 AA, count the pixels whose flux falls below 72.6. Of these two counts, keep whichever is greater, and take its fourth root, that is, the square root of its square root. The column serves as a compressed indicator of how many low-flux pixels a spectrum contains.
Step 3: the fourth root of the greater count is 1.57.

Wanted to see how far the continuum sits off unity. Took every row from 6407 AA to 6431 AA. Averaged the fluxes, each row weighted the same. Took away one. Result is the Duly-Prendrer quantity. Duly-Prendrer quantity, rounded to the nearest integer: 71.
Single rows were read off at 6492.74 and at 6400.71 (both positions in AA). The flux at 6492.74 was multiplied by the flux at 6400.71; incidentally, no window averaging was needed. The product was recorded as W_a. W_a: 4830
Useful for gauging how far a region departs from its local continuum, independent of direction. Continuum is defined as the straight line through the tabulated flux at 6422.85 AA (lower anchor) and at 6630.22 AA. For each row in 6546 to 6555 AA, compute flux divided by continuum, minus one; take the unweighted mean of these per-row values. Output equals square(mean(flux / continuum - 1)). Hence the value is 0.0003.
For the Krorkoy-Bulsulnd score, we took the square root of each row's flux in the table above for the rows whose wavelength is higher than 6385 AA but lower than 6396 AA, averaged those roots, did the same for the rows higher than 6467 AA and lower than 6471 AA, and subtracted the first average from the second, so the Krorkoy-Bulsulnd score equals 0.25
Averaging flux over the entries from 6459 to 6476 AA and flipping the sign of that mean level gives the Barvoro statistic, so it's -73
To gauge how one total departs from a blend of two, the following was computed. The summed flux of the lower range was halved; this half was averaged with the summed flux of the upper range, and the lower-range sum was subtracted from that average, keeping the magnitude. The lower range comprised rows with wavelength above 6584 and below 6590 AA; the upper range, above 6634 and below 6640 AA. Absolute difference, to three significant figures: 76.7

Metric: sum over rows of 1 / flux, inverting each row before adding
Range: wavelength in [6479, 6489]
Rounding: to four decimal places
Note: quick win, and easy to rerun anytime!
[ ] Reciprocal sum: 0.0925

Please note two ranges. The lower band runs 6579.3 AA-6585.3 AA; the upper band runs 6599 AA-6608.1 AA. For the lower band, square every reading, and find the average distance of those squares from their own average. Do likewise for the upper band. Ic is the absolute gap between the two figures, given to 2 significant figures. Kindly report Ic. 11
